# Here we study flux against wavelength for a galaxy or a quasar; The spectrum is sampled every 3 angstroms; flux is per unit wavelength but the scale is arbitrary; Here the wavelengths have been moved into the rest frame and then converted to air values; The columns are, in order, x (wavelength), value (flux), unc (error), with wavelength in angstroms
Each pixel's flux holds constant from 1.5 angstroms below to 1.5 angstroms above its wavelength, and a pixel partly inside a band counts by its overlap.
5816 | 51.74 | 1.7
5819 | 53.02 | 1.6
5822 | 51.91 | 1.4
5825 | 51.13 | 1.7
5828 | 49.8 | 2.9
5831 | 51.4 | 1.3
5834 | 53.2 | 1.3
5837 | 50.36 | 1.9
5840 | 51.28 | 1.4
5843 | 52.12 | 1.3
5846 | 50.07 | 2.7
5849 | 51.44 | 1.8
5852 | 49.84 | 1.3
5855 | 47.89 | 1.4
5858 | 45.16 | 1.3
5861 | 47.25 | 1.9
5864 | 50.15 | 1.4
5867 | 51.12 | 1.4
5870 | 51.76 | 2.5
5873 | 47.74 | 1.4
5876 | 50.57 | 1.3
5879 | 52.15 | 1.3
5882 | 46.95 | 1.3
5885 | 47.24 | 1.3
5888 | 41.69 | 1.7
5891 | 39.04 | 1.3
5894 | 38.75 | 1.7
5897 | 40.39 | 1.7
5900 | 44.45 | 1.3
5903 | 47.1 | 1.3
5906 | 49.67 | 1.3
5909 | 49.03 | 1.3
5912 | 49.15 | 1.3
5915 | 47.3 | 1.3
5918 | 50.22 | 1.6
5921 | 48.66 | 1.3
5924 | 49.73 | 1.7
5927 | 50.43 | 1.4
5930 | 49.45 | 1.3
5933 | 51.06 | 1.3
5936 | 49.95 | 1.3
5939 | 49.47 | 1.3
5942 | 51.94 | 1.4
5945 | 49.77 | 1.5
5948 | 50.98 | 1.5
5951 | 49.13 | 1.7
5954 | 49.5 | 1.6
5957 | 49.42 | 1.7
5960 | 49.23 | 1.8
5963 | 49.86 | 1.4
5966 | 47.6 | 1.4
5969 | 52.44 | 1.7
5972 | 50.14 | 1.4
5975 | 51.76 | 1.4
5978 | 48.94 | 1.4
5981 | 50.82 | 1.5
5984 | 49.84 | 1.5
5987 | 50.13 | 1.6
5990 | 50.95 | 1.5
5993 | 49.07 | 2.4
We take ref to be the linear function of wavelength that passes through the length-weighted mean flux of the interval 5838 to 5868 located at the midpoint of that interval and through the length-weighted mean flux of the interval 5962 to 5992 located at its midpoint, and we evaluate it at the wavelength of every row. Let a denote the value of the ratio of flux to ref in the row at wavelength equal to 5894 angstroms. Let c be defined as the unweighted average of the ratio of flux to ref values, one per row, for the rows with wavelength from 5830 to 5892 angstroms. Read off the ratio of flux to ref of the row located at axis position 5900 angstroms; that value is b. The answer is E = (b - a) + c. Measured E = 1.10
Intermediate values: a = 0.78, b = 0.892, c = 0.99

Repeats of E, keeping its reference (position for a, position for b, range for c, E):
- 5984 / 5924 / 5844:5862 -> 0.98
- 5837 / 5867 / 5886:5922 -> 0.92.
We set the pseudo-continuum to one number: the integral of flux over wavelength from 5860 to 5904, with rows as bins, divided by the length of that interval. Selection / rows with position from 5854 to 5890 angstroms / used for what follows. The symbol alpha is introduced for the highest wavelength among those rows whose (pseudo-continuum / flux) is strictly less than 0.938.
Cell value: 5879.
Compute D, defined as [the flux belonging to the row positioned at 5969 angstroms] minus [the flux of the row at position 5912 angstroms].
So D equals 3.3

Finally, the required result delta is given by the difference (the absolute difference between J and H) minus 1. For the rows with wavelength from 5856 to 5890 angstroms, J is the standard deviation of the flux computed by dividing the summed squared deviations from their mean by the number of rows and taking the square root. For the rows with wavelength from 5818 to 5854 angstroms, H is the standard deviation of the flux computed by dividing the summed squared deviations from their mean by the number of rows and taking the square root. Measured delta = 0.9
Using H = 1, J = 3.0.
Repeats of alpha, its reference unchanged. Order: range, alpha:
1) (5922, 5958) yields 5954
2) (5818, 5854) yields 5852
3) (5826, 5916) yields 5906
